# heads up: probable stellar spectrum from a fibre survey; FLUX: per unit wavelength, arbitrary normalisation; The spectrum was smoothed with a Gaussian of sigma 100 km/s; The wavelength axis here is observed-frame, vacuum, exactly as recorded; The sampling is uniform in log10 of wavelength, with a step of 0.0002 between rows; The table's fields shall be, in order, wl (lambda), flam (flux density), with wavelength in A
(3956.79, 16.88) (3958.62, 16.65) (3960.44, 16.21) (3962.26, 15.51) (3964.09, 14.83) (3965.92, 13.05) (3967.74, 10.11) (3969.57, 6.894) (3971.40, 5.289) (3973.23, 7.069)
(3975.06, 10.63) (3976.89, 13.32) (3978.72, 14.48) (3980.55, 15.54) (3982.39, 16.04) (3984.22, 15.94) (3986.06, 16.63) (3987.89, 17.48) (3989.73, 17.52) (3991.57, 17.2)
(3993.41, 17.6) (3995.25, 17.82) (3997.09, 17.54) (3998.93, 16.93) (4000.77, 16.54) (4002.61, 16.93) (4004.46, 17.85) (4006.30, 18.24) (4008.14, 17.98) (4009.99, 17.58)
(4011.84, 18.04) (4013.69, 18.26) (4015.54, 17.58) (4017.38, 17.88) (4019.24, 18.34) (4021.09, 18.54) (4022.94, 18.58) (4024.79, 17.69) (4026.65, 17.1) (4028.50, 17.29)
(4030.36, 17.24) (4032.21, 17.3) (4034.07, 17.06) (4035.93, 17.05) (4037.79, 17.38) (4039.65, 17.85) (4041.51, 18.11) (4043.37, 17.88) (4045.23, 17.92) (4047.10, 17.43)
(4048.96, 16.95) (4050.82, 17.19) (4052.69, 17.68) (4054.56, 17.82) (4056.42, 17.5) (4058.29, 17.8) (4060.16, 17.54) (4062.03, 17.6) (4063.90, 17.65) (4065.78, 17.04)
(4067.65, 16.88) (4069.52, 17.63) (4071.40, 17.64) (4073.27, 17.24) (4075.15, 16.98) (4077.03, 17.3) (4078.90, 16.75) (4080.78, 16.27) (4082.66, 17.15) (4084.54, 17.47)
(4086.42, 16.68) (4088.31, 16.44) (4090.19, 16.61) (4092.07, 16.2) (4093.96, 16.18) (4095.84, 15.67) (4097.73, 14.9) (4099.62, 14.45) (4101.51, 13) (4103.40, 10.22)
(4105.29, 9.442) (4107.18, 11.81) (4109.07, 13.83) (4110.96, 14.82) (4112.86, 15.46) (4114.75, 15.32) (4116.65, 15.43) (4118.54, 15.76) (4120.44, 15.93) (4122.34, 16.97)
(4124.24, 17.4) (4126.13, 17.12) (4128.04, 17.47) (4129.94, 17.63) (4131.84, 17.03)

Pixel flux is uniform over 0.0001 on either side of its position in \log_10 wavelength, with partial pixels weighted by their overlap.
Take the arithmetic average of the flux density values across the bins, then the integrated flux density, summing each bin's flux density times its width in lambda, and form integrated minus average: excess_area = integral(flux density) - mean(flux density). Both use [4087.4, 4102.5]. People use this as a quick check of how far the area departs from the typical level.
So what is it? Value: 217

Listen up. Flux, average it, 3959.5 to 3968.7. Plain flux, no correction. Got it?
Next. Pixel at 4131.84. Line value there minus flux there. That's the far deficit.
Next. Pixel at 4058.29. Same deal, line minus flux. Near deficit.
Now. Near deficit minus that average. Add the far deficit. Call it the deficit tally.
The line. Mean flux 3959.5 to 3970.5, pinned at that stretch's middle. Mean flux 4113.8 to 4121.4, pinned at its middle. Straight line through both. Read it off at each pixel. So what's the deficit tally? -18.4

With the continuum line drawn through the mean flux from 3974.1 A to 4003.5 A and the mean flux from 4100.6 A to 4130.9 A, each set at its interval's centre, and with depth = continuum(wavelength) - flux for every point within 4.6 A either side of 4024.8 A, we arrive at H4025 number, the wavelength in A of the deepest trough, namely 4026.65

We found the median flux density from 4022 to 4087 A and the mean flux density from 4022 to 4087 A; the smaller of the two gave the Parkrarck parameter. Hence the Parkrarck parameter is 17.4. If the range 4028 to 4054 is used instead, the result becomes 17.3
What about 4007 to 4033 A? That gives 17.8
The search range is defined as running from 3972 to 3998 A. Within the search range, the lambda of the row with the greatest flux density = 3995.25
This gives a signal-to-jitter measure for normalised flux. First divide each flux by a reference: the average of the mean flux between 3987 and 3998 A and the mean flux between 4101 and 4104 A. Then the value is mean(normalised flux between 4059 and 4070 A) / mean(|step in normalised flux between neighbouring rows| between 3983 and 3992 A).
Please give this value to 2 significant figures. 37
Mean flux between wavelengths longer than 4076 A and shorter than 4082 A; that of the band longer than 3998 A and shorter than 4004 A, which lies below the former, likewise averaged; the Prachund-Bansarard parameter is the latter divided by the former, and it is 1.00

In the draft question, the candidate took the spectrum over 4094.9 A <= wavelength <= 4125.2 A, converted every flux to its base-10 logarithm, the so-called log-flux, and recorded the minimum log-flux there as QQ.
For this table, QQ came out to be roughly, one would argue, 0.98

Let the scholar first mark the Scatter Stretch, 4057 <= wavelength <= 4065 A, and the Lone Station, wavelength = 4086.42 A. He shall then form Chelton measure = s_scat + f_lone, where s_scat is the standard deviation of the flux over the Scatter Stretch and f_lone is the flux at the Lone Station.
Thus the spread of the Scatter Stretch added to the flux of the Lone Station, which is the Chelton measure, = 16.8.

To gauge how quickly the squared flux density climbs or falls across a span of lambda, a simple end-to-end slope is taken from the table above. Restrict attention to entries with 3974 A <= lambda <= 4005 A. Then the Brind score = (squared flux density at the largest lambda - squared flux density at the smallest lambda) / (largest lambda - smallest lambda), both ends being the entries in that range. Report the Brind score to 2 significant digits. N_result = 7.0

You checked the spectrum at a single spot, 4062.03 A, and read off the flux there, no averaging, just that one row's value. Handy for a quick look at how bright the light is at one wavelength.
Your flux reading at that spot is 17.6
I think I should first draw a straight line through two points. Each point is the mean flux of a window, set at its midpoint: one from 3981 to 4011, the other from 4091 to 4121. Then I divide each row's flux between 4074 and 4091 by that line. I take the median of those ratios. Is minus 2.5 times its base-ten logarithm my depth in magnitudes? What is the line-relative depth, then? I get -0.13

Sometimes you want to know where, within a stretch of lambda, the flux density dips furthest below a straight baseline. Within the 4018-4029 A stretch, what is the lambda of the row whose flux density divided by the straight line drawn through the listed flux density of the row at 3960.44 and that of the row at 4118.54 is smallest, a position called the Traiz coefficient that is 4026.65 A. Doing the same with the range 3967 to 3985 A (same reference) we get 3971.40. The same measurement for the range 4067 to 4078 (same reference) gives 4067.65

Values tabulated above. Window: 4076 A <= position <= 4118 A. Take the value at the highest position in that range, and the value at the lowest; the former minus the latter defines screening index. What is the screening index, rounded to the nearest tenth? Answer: -1.9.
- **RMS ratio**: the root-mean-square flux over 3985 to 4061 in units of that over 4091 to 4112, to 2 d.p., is 1.27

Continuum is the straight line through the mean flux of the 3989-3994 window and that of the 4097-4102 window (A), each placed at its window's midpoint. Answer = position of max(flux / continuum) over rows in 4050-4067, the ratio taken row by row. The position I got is 4063.90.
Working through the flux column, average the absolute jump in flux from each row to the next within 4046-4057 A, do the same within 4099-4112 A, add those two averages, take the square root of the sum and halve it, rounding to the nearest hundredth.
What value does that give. 0.72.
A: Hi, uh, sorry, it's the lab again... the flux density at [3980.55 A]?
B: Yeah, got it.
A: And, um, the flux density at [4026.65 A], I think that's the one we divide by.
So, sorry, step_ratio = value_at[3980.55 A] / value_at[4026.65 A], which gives 0.91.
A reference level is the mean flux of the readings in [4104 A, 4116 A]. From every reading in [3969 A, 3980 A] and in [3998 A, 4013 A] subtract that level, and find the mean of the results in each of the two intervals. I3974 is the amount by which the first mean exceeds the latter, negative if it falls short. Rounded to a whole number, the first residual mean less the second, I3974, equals -8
